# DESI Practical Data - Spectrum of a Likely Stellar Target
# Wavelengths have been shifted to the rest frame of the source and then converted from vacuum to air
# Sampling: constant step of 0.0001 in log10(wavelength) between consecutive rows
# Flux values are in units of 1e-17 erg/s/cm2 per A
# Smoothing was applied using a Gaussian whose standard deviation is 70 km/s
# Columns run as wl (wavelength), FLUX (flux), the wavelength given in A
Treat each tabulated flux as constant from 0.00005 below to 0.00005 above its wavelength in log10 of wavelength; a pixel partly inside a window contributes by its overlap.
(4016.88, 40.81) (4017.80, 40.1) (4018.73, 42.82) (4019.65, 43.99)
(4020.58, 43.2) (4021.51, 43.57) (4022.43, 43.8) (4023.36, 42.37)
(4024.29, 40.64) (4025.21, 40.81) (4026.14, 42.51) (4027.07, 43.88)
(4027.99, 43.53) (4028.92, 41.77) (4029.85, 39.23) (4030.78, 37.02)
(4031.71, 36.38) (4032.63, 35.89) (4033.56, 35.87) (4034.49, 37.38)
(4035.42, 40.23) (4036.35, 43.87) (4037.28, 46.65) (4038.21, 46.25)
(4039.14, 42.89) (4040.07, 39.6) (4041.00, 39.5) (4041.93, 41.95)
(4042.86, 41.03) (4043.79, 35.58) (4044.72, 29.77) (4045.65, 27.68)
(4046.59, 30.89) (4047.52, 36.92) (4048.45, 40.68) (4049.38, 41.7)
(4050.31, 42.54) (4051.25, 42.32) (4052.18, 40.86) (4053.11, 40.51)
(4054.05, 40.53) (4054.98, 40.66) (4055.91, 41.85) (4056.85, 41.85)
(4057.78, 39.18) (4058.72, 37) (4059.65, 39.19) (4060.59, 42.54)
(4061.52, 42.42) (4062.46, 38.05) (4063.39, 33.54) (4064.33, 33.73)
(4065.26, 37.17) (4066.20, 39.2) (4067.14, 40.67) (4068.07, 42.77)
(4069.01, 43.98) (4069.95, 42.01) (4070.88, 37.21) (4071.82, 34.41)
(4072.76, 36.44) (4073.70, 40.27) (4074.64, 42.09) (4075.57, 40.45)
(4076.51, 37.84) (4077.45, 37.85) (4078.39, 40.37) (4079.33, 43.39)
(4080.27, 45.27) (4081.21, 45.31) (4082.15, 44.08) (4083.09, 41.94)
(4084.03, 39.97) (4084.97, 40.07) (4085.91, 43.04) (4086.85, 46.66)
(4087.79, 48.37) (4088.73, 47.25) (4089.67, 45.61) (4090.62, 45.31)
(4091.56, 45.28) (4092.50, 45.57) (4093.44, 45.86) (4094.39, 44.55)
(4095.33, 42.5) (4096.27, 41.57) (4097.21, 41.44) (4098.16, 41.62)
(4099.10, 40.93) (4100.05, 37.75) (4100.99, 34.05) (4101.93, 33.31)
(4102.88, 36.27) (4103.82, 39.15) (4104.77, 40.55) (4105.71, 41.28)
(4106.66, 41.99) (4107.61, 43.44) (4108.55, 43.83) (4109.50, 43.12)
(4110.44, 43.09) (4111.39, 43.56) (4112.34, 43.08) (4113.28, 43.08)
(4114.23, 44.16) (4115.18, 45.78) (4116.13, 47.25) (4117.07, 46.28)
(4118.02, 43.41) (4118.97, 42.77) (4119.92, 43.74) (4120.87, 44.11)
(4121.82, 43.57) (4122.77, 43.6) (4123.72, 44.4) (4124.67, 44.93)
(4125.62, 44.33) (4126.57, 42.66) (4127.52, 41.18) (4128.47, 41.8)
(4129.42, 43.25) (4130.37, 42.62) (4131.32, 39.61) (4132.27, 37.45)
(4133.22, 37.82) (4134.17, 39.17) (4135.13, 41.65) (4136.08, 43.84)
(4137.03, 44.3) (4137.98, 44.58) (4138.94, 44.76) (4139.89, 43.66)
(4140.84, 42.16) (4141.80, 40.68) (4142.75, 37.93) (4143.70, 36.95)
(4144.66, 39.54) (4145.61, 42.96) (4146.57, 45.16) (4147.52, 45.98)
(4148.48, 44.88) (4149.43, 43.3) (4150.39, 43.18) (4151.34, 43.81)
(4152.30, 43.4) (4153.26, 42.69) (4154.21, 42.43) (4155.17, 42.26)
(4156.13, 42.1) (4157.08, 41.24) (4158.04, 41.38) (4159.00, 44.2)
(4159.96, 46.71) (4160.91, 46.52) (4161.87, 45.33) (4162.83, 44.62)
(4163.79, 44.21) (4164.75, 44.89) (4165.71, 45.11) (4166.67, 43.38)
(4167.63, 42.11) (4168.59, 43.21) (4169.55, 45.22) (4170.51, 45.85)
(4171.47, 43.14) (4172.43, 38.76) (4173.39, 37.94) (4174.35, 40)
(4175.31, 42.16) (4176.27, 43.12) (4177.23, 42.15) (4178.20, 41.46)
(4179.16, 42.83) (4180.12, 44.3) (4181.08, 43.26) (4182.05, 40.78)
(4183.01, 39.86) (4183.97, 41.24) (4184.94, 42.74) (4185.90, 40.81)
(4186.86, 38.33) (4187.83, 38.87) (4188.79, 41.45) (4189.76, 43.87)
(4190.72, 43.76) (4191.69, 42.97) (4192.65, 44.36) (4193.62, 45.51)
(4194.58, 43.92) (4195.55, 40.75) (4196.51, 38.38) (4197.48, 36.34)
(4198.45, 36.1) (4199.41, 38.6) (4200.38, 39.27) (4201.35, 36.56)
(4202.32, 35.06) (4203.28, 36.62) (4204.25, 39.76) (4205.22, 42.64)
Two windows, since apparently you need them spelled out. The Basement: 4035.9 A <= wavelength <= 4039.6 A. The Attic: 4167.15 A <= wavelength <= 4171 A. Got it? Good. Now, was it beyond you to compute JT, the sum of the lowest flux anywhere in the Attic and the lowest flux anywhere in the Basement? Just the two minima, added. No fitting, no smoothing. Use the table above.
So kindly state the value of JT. 85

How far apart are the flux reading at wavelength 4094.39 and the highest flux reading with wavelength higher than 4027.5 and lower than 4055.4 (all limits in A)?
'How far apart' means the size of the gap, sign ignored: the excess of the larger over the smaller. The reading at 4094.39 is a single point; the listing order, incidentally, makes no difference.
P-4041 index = 2.1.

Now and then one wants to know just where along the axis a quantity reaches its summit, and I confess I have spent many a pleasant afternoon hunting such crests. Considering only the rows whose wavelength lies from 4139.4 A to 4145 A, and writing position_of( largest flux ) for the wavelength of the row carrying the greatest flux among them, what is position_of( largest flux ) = 4139.89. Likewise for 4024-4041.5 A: 4037.28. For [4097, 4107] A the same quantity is 4106.66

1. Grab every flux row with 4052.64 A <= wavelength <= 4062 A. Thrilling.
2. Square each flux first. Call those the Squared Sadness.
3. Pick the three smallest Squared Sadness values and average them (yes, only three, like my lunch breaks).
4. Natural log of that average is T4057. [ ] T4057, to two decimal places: 7.30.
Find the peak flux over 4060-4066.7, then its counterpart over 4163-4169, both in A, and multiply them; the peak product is 1919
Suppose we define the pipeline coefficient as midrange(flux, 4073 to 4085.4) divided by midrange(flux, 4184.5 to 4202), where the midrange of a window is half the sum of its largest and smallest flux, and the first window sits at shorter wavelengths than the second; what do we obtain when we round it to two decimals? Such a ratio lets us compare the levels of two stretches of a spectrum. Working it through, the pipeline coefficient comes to 1.02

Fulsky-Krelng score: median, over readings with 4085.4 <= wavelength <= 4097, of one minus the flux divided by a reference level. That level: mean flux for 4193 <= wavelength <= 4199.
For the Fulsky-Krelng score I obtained -0.13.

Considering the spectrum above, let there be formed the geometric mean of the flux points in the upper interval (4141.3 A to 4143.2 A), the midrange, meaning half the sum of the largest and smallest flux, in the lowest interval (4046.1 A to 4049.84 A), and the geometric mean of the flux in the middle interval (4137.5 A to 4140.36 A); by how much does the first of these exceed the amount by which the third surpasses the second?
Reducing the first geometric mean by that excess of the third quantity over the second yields 31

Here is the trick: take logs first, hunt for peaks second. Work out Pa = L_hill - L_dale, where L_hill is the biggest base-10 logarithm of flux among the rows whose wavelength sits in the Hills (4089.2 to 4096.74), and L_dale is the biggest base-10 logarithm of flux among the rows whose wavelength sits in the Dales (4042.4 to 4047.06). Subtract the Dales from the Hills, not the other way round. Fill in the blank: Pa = 0.048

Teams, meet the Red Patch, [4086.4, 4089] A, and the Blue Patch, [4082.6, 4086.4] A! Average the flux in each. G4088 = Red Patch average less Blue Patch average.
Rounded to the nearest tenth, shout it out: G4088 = 6.2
